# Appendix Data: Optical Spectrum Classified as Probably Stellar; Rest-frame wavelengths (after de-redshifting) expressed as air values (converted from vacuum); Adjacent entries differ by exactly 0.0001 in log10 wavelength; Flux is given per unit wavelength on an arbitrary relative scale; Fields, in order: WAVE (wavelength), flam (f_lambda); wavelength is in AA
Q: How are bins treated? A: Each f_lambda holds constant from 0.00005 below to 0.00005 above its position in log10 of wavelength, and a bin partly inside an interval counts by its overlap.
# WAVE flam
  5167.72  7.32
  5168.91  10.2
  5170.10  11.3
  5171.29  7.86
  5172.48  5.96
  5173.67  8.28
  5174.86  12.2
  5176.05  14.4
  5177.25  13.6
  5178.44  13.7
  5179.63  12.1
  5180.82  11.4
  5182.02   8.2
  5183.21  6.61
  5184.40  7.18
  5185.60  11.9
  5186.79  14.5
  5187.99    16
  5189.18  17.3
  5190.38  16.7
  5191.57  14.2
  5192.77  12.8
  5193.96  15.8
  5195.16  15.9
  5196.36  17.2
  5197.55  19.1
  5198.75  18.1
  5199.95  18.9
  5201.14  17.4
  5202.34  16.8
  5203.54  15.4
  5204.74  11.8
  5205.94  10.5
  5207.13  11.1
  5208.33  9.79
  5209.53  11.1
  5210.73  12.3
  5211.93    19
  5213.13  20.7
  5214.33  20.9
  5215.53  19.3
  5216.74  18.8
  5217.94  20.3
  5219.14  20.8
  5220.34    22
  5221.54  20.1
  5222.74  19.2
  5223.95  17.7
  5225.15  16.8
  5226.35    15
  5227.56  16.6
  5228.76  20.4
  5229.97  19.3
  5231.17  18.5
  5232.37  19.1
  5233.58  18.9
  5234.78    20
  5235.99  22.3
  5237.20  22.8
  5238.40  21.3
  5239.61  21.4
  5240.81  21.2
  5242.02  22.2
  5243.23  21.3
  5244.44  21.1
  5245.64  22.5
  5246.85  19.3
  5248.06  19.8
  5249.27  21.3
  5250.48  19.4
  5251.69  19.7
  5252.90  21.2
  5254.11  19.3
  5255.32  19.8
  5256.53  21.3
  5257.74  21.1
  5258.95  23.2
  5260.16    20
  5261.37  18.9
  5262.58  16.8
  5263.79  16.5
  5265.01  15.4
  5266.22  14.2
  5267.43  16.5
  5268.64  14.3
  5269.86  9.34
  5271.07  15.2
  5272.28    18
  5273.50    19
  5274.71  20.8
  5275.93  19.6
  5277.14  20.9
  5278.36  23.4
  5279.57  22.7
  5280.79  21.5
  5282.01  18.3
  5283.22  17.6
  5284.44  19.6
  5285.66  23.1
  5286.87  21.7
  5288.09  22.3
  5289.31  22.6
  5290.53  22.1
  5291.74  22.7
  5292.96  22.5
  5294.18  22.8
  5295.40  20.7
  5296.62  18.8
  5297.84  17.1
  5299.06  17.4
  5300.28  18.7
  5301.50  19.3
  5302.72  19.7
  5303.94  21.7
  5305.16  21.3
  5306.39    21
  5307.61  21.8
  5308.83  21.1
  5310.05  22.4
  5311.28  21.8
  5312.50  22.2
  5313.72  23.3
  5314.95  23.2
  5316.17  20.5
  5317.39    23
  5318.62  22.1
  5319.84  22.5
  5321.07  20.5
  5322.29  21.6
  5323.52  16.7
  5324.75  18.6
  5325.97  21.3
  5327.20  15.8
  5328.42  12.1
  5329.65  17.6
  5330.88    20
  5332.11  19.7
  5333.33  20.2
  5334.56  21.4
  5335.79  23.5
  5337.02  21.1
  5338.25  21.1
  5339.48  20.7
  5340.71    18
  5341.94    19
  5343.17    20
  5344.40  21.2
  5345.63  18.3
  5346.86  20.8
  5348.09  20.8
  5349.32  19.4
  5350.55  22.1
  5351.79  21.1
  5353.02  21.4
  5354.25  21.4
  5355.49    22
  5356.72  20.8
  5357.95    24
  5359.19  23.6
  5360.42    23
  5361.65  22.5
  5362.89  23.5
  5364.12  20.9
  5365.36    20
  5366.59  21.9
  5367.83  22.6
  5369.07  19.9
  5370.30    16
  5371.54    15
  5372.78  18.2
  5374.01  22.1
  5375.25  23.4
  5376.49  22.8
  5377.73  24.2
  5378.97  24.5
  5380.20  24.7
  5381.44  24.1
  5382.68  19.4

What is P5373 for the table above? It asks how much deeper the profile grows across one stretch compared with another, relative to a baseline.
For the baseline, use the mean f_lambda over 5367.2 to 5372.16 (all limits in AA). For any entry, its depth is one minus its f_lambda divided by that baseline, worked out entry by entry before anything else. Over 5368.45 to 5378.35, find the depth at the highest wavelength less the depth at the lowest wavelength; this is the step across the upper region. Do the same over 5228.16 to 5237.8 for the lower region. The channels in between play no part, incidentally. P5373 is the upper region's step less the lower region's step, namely -0.10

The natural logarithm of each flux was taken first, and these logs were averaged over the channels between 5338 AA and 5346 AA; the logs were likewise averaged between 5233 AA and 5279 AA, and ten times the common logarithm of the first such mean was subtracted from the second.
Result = -1.79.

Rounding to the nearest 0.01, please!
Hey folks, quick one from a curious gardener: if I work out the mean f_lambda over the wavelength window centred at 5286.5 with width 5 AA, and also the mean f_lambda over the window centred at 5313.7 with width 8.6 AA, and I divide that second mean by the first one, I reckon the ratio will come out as 1.03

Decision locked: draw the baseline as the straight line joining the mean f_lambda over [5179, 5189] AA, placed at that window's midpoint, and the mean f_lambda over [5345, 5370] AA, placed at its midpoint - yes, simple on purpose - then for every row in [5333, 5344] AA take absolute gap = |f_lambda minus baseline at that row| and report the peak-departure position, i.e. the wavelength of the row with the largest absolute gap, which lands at 5335.79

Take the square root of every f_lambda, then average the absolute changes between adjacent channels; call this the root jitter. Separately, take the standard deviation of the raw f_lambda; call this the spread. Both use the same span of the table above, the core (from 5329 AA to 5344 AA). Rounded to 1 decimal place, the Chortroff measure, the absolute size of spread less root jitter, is 1.4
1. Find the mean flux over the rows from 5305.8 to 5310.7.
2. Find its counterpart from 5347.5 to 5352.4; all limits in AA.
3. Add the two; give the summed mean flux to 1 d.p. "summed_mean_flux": 42.4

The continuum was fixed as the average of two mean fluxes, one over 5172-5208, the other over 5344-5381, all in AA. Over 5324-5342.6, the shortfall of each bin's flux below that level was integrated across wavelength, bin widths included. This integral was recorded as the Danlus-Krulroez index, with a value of -35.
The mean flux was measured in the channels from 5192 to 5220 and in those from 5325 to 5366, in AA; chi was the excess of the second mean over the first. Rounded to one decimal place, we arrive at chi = 4.3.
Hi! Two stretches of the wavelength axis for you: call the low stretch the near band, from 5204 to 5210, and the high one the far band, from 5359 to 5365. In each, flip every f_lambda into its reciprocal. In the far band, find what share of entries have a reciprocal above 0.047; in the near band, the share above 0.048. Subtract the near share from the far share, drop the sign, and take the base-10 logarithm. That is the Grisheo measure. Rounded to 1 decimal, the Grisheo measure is -0.1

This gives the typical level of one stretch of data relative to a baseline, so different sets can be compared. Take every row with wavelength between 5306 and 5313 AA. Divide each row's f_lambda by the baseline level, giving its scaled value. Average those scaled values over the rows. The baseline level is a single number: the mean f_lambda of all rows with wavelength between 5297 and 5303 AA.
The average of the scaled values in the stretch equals 1.18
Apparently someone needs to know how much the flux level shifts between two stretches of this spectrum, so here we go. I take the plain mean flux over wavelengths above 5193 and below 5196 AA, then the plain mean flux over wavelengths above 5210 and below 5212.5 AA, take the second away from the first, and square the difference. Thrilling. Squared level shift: 0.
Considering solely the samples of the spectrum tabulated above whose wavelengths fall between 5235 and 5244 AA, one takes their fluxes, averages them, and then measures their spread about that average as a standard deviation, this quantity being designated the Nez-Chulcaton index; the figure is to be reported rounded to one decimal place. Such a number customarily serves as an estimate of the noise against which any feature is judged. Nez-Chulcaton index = 0.6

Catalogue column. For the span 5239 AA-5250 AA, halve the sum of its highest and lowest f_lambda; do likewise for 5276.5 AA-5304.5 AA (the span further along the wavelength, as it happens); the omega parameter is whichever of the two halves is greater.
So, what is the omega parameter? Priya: 20.9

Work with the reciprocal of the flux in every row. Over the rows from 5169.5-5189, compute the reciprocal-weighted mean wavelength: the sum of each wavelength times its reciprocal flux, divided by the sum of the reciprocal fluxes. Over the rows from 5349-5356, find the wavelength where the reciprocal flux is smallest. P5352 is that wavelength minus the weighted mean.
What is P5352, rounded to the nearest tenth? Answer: 171.9 AA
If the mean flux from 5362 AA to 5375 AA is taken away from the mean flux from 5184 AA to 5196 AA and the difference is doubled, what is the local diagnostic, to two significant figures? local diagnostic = -12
